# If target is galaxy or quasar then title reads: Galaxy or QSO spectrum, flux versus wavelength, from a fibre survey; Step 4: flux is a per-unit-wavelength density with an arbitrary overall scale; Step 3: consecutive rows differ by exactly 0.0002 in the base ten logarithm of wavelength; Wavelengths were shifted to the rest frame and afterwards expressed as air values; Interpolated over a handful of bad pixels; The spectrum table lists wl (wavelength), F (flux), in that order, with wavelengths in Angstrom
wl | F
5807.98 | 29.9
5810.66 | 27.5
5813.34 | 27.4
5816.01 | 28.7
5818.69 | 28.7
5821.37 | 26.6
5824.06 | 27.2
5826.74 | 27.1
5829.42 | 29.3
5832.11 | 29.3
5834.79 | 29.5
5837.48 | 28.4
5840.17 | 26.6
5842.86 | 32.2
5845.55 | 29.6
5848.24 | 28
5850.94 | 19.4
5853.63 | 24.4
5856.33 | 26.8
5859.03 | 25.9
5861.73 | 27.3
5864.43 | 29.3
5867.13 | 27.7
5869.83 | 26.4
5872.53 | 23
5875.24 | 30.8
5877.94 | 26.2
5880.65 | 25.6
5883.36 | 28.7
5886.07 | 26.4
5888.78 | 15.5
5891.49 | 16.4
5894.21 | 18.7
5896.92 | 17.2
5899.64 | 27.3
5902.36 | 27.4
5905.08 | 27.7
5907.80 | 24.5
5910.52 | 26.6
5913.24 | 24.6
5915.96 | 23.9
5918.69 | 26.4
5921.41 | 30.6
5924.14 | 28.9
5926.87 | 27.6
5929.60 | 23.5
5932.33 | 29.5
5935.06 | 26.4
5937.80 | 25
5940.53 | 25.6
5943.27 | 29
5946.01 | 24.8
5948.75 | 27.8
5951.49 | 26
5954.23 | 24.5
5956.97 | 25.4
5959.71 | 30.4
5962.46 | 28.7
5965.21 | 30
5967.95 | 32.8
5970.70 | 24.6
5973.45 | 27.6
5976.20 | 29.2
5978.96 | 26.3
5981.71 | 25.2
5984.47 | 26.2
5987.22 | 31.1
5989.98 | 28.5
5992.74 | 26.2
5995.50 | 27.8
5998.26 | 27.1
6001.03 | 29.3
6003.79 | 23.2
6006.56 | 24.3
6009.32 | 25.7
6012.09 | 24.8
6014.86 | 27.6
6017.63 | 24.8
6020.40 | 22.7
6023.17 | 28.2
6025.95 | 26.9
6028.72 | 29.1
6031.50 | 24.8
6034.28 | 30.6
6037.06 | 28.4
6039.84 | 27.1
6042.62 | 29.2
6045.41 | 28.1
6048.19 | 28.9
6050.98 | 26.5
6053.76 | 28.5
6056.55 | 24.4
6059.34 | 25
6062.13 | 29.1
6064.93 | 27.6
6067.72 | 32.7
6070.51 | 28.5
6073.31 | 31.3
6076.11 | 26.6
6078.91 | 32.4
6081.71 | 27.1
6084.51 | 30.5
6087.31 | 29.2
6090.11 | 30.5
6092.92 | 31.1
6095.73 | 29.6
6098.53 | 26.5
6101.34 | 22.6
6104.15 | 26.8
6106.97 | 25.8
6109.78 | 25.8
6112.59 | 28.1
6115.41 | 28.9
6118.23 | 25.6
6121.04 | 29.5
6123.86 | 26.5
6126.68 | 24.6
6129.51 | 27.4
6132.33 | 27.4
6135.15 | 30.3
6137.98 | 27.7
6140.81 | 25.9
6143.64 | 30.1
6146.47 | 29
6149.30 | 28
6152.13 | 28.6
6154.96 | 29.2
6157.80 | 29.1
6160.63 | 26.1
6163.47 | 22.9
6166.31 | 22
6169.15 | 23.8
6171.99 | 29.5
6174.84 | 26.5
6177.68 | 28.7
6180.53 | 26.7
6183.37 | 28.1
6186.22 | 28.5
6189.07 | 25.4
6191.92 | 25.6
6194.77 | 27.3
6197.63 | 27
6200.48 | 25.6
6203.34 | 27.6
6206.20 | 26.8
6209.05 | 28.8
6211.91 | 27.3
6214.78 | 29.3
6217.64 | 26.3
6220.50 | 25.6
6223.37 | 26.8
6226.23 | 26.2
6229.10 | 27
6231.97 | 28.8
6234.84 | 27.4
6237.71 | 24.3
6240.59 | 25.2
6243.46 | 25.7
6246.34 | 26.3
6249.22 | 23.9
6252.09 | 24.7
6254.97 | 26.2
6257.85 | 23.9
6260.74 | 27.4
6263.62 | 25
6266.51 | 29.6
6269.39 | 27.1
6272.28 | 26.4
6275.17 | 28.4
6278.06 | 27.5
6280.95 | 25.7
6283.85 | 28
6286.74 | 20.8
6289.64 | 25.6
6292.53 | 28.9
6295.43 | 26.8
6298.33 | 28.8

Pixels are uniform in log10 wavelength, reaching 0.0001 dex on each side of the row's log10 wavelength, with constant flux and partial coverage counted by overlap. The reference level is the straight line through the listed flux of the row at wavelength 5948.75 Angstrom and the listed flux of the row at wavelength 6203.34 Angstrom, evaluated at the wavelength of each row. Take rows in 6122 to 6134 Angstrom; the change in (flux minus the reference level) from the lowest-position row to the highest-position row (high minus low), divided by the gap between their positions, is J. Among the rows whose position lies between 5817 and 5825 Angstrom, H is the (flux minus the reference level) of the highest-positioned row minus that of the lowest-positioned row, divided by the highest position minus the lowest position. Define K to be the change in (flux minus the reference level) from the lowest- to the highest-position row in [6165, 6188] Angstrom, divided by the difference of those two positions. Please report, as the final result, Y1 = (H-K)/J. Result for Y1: -5.7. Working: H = -0.3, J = 0.1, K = 0.33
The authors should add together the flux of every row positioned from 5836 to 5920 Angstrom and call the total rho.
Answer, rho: 789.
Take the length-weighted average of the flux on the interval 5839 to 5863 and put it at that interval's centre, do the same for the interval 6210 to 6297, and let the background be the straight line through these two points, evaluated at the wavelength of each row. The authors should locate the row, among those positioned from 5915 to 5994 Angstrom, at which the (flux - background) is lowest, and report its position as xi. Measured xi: 5929.60 Angstrom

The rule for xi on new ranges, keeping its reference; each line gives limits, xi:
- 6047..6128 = 6101.34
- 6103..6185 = 6166.31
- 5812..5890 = 5888.78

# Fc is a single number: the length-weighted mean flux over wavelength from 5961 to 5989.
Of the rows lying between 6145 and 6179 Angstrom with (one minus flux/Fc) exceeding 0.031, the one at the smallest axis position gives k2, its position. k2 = 6160.63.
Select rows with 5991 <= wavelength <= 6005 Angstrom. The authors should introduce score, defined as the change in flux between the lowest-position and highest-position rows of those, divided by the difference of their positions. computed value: -0.3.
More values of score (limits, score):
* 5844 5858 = -0.3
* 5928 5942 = 0.2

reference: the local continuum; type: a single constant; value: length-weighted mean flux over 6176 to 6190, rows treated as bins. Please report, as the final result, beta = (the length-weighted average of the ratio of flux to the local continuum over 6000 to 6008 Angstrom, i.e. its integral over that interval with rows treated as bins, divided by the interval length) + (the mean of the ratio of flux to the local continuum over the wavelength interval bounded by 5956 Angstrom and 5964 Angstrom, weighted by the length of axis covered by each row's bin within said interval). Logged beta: 1.95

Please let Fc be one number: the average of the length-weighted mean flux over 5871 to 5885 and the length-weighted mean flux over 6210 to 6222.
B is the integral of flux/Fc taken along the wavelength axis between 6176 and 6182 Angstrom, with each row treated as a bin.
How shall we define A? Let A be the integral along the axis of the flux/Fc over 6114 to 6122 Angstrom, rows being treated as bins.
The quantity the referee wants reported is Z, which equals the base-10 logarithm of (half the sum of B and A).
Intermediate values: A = 8.3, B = 6.1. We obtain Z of 0.86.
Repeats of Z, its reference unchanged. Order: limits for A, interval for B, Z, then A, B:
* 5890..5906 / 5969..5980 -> 1.08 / 13.2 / 11.0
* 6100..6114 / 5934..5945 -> 1.08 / 13.4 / 10.8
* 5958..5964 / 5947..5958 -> 0.93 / 6.5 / 10.6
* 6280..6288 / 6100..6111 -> 0.95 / 7.4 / 10.3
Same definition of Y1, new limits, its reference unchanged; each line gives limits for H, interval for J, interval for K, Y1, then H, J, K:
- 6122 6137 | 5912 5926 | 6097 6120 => 1.0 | 0.3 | 0.4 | -0.04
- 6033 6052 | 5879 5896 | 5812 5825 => 0.4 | -0.2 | -0.5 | -0.02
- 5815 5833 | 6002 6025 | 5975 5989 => -0.5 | 0.0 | 0.3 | 0.17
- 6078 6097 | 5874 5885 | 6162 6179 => 2.2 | -0.2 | -0.3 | 0.41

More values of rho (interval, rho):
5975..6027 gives 505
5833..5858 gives 245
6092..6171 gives 759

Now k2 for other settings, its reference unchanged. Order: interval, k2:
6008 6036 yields 6009.32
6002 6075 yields 6003.79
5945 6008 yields 5946.01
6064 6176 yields 6076.11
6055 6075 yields 6056.55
